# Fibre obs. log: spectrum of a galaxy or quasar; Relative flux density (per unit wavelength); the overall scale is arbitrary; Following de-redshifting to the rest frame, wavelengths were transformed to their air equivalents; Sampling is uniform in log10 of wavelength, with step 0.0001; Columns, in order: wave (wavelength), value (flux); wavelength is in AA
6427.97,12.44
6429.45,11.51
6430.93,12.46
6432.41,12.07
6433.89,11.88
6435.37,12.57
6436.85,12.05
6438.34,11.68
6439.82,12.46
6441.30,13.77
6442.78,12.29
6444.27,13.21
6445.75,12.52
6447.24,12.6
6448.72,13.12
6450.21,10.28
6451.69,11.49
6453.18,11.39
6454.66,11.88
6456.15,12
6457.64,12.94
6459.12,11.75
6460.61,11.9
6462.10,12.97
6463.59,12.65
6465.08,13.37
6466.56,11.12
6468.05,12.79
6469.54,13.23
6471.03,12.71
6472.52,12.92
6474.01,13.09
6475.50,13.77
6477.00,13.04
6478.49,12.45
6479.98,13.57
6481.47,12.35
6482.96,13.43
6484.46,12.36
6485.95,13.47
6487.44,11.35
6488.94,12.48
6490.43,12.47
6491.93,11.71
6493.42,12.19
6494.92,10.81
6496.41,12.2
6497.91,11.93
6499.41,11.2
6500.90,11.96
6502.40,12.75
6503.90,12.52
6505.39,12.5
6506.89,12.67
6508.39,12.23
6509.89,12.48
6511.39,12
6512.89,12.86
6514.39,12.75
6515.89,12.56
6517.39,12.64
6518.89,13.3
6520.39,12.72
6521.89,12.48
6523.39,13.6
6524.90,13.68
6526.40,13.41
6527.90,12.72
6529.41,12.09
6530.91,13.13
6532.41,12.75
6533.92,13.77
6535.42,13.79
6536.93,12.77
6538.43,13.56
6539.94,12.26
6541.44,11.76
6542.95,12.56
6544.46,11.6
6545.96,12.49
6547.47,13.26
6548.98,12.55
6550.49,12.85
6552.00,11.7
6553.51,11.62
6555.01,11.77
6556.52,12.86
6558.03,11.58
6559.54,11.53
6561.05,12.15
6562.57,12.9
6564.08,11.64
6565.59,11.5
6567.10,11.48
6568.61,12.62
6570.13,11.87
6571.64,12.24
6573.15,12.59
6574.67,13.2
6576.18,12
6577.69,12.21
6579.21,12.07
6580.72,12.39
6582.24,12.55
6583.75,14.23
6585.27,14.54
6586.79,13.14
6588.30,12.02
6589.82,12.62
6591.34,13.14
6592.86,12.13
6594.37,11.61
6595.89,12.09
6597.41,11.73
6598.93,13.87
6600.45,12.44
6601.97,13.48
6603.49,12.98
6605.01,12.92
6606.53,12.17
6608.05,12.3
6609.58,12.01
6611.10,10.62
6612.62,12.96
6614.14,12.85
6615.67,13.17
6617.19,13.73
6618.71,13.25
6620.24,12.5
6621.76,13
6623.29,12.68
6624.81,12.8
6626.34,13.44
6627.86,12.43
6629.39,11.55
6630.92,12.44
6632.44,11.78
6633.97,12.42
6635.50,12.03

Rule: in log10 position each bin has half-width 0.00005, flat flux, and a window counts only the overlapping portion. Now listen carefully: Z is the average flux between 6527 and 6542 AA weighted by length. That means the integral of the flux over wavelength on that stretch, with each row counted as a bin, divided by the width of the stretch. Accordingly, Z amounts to 12.9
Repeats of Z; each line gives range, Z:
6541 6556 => 12.2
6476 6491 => 12.7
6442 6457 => 12.1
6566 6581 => 12.2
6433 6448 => 12.5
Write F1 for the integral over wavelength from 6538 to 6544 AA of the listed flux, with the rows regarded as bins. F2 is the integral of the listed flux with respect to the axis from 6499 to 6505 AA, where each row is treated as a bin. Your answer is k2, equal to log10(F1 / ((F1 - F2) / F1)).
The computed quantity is 3.6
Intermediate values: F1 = 74.5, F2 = 73.2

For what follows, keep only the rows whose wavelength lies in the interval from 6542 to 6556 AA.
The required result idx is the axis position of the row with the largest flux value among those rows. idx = 6547.47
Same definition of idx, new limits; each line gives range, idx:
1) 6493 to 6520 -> 6518.89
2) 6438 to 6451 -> 6441.30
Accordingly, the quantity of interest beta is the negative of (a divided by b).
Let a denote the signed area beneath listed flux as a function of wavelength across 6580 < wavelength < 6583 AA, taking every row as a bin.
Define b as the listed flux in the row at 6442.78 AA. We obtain -3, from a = 37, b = 12.29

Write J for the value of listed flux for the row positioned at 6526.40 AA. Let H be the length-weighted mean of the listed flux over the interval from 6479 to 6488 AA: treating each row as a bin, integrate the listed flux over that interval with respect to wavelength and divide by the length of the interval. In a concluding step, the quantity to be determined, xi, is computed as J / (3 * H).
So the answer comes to 0.35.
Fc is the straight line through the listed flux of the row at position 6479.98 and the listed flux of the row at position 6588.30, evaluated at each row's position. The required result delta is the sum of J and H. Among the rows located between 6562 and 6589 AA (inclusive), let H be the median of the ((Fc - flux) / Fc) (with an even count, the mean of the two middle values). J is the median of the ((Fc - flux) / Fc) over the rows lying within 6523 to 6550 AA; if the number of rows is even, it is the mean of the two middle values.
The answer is -0.01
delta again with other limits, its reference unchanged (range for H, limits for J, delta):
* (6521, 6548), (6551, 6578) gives 0.03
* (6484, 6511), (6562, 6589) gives 0.07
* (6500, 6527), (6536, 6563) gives 0.05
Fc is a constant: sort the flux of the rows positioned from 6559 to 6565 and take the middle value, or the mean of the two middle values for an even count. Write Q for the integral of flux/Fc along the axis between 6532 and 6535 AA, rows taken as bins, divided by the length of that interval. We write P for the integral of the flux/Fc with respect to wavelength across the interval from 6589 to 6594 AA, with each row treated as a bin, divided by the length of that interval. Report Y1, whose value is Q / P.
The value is 1.07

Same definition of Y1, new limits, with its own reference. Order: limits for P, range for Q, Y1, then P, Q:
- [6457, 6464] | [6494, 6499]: 0.94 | 1.04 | 0.98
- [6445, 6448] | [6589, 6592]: 1.02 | 1.06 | 1.08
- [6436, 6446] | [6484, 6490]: 0.99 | 1.06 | 1.05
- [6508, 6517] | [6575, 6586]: 1.03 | 1.05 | 1.08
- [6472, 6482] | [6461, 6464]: 0.97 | 1.10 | 1.07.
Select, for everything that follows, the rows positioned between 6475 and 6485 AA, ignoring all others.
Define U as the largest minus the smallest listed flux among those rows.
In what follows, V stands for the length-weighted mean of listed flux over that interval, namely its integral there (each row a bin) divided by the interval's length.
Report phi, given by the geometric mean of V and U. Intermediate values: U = 1.4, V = 13.0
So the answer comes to 4.3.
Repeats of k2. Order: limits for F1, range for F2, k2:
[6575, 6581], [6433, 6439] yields 3.7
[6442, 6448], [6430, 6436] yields 3.3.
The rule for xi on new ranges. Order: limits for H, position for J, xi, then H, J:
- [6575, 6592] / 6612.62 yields 0.34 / 12.8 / 12.96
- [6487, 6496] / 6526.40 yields 0.38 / 11.9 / 13.41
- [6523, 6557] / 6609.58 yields 0.32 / 12.7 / 12.01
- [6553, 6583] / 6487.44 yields 0.31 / 12.1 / 11.35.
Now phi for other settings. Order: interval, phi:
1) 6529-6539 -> 4.7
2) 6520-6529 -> 4.0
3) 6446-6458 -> 5.8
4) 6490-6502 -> 4.4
